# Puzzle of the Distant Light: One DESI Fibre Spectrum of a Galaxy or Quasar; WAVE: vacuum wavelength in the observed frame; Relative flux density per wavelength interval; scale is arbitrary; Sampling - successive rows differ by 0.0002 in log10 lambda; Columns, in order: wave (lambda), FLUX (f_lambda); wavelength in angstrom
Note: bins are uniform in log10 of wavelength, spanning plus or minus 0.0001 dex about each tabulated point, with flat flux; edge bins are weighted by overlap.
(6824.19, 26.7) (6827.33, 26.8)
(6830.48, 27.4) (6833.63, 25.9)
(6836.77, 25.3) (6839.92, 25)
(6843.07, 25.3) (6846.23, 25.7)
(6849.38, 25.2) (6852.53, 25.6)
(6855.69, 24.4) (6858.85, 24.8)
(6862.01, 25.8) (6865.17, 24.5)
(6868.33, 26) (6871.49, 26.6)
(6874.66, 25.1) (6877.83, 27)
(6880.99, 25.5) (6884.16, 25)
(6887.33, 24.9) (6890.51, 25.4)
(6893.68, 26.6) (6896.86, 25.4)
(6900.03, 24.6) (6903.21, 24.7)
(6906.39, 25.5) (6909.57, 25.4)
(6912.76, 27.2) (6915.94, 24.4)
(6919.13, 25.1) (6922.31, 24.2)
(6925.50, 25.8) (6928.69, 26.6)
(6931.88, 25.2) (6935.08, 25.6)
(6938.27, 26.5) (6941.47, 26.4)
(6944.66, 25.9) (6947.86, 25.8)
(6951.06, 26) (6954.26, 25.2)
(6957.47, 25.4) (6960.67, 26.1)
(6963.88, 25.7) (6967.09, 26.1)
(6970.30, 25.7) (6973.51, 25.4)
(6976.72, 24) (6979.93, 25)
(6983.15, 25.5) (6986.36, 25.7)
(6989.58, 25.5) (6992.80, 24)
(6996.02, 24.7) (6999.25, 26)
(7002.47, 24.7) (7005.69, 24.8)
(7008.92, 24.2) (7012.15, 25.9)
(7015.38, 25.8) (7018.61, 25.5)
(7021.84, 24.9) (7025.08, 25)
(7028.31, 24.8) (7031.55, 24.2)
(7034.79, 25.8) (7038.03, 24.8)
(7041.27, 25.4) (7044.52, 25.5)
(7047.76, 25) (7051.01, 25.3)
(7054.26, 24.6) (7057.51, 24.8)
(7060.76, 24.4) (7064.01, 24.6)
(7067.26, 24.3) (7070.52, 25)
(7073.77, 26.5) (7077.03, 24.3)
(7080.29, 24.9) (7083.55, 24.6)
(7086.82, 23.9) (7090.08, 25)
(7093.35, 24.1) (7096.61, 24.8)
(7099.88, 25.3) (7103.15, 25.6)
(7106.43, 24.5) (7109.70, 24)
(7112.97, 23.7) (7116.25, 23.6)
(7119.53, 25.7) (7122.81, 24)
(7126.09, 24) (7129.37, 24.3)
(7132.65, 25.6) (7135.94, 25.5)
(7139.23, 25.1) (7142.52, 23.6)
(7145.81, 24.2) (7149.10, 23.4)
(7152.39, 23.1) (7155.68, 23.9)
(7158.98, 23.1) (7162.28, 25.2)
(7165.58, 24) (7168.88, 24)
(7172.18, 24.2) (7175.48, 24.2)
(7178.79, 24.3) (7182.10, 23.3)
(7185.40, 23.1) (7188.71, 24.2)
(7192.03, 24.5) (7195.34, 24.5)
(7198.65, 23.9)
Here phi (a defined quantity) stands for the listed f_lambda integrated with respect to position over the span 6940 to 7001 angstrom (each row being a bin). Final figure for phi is 1554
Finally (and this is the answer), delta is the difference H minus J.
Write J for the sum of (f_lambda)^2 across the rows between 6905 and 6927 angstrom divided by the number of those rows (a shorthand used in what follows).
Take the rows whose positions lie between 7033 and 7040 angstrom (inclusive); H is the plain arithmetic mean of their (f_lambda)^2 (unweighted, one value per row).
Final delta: -4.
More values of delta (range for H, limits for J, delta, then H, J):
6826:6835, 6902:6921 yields 68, 713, 645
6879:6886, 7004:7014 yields 14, 638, 624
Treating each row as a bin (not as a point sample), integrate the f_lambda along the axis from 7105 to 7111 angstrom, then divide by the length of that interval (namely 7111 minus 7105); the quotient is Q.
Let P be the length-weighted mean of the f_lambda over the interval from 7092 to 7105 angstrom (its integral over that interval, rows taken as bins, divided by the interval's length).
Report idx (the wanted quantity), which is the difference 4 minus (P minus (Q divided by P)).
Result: -20.0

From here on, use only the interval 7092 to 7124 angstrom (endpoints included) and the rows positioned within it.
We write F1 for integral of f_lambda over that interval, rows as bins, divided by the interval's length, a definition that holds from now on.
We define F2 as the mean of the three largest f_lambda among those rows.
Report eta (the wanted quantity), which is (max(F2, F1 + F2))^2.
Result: 2507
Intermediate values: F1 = 24.5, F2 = 25.5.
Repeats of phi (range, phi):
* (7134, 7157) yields 555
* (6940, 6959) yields 490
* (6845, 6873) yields 711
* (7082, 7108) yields 643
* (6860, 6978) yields 3018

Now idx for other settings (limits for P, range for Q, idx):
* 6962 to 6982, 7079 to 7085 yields -20.3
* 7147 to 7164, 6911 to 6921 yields -18.7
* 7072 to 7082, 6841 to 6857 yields -20.2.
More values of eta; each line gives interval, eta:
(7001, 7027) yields 2584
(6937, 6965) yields 2727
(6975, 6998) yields 2550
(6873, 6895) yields 2704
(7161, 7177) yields 2386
